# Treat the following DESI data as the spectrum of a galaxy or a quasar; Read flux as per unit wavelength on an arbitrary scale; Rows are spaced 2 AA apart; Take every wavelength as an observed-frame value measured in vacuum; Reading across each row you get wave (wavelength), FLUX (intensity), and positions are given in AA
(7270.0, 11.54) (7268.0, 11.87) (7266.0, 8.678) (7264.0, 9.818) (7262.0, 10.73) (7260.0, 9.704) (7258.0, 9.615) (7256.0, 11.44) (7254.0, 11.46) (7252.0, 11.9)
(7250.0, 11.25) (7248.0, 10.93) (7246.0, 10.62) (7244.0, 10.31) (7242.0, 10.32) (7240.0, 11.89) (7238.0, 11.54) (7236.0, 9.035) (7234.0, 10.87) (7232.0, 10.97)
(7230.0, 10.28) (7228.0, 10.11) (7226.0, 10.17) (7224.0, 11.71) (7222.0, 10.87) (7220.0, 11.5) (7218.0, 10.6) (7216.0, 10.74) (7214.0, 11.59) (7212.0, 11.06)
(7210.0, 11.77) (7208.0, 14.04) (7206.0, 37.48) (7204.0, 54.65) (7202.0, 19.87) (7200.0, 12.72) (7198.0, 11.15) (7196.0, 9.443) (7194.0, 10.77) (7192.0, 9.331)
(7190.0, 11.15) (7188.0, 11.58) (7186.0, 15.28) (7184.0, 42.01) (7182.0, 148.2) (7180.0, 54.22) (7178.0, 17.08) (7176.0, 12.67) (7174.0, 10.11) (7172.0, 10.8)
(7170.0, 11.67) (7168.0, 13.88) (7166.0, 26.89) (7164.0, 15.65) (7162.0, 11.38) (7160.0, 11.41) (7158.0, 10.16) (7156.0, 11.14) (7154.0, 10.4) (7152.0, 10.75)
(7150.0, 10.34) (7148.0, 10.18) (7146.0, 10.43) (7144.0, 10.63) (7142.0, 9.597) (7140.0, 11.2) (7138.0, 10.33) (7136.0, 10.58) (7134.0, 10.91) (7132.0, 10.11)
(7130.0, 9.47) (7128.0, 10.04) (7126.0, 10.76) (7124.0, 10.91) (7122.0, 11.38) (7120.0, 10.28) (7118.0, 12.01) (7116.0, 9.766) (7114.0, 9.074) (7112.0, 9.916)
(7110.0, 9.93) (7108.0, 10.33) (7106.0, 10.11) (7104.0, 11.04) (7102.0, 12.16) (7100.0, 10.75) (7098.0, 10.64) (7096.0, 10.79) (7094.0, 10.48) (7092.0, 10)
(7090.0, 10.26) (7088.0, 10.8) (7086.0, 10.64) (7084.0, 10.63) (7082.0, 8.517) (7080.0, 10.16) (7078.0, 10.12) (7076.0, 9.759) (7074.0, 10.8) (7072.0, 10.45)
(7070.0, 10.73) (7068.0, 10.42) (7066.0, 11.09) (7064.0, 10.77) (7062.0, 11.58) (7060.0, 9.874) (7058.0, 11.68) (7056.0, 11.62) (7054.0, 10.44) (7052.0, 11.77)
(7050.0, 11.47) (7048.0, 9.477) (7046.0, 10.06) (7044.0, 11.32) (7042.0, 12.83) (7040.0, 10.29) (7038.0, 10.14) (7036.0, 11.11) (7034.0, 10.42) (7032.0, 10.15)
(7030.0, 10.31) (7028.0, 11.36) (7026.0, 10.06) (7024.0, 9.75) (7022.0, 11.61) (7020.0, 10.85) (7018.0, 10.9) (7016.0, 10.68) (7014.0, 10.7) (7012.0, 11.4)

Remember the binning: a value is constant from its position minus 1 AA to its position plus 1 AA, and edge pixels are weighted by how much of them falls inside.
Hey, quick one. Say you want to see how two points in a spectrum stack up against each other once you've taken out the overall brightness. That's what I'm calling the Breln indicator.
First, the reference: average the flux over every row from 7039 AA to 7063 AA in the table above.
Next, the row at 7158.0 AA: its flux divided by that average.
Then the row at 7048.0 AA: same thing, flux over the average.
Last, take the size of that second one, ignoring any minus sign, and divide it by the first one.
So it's 0.93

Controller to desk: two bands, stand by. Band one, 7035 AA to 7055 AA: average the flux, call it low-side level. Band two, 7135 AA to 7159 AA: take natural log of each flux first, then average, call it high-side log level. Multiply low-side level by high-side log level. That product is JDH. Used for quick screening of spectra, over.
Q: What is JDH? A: 25.6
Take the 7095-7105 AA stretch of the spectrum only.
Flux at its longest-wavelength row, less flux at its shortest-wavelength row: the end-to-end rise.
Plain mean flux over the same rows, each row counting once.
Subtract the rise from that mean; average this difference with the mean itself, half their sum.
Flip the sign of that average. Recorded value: -11.0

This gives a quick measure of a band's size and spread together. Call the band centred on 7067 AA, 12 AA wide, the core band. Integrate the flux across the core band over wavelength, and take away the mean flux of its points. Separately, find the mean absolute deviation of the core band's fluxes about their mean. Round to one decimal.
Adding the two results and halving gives 59.8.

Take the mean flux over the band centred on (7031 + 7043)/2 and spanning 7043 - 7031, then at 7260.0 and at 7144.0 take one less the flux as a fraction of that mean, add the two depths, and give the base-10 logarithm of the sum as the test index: -0.92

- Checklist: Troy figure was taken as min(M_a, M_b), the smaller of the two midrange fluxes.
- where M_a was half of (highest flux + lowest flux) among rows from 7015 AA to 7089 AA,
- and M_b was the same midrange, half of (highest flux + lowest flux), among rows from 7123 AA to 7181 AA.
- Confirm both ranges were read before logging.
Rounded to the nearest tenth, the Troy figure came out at 10.7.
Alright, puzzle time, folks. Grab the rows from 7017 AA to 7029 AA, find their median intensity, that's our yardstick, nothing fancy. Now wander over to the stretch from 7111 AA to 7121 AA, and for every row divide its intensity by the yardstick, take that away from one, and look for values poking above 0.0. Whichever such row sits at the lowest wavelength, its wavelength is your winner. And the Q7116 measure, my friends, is 7112.0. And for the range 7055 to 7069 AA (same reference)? 7060.0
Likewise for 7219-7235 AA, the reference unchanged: 7222.0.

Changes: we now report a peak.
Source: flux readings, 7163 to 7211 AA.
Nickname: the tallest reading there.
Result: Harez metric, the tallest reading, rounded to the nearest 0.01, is 148.20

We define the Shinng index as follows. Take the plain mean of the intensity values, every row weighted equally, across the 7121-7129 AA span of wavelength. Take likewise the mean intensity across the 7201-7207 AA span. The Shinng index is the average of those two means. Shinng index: 24.1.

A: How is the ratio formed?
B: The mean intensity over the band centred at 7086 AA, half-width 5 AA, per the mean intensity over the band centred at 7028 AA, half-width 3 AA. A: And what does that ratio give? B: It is 0.96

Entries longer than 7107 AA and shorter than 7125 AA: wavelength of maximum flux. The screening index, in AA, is 7118.0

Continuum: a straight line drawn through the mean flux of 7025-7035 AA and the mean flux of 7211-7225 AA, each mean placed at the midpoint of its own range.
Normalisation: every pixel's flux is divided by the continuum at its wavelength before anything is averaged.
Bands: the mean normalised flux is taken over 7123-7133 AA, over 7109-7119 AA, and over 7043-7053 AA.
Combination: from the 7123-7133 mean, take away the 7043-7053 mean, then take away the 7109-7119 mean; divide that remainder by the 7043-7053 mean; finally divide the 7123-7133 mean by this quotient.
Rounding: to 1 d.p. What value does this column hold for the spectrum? -1.0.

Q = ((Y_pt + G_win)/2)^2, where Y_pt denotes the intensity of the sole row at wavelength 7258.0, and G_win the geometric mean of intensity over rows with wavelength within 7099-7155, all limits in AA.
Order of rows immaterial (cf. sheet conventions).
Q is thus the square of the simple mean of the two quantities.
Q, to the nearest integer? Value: 101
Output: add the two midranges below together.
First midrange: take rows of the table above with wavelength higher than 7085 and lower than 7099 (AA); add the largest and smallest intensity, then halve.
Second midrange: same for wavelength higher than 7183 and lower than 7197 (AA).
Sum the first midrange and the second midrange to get 36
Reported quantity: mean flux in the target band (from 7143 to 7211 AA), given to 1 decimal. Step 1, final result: 20.6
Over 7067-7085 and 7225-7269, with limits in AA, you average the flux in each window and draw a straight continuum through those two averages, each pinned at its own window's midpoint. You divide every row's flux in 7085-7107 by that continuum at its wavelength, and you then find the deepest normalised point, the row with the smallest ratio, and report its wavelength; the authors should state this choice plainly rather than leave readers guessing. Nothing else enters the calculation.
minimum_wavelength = 7092.0 AA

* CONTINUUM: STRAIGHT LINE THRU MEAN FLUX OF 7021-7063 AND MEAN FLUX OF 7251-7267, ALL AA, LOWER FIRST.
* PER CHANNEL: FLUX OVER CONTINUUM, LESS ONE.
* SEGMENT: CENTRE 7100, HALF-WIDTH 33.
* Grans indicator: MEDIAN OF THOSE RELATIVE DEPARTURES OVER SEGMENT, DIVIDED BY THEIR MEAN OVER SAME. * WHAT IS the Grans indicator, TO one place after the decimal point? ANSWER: 1.1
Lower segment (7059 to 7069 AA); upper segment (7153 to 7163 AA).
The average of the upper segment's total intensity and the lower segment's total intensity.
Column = 54.1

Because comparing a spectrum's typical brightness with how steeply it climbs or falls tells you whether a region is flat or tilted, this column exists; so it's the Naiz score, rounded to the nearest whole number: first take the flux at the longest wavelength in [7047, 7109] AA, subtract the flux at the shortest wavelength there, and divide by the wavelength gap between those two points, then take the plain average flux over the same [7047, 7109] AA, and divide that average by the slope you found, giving 747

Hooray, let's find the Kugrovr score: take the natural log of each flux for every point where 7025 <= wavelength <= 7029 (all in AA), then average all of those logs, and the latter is 2.37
